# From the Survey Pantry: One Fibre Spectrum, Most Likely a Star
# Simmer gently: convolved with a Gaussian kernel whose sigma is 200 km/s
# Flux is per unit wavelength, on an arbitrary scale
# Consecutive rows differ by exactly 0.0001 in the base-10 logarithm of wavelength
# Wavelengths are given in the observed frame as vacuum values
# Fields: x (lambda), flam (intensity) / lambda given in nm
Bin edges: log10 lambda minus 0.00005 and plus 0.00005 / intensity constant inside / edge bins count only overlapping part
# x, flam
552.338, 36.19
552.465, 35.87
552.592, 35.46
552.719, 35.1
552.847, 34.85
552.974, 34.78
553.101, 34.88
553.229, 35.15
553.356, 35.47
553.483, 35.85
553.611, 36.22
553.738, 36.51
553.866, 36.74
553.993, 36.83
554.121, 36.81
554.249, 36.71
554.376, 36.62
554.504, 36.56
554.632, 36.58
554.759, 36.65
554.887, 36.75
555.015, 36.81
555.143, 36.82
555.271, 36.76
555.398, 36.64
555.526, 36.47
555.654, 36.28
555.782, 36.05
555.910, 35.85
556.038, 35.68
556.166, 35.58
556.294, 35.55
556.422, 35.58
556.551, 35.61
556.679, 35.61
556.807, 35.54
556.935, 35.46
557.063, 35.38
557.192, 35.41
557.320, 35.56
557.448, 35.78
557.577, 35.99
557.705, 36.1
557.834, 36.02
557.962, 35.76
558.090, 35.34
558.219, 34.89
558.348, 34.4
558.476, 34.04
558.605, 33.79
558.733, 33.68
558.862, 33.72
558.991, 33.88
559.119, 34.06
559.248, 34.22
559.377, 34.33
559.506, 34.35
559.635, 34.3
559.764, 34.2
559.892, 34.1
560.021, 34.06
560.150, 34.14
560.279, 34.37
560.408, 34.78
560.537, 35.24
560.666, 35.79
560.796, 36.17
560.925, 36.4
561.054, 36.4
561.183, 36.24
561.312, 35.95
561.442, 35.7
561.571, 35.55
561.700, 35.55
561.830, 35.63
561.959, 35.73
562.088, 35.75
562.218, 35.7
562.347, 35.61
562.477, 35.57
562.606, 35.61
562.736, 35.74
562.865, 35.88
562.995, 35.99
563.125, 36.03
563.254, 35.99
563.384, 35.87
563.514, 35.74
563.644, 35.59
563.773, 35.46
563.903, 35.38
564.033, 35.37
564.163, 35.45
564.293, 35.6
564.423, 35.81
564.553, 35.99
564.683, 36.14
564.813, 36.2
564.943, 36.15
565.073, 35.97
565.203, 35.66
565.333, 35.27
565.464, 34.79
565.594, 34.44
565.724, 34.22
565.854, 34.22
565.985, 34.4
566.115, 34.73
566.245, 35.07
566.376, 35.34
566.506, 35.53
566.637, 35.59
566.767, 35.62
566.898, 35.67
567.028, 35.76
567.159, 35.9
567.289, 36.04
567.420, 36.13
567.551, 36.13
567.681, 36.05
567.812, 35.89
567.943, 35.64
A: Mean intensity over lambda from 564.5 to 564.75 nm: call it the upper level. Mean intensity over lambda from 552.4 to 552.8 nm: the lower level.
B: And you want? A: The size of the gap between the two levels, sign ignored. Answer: 0.6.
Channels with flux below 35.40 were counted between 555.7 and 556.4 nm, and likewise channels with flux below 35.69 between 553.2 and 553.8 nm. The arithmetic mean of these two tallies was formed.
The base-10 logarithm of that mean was 0.0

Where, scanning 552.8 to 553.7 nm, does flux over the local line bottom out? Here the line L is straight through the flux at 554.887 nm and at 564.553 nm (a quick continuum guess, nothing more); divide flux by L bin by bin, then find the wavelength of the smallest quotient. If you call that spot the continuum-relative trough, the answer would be 552.974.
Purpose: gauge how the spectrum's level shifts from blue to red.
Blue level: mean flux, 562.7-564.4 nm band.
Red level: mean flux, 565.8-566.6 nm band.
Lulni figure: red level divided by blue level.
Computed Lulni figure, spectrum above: 0.977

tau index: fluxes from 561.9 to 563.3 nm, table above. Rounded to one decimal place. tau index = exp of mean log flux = 35.8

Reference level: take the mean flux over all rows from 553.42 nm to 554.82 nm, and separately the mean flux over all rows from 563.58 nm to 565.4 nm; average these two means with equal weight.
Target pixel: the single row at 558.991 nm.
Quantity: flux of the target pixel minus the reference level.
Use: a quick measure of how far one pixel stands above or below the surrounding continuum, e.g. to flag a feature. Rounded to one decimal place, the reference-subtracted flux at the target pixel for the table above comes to -2.3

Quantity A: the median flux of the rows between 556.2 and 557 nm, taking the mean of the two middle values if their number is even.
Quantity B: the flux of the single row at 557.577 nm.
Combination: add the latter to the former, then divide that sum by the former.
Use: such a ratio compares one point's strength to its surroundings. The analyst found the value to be 2.01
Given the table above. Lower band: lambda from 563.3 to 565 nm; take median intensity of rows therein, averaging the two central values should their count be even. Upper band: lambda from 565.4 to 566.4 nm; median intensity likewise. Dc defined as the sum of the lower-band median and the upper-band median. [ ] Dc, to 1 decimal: 70.3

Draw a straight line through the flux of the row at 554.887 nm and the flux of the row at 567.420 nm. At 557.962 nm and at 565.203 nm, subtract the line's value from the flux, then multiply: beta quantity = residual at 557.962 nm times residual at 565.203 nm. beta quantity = 0.49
